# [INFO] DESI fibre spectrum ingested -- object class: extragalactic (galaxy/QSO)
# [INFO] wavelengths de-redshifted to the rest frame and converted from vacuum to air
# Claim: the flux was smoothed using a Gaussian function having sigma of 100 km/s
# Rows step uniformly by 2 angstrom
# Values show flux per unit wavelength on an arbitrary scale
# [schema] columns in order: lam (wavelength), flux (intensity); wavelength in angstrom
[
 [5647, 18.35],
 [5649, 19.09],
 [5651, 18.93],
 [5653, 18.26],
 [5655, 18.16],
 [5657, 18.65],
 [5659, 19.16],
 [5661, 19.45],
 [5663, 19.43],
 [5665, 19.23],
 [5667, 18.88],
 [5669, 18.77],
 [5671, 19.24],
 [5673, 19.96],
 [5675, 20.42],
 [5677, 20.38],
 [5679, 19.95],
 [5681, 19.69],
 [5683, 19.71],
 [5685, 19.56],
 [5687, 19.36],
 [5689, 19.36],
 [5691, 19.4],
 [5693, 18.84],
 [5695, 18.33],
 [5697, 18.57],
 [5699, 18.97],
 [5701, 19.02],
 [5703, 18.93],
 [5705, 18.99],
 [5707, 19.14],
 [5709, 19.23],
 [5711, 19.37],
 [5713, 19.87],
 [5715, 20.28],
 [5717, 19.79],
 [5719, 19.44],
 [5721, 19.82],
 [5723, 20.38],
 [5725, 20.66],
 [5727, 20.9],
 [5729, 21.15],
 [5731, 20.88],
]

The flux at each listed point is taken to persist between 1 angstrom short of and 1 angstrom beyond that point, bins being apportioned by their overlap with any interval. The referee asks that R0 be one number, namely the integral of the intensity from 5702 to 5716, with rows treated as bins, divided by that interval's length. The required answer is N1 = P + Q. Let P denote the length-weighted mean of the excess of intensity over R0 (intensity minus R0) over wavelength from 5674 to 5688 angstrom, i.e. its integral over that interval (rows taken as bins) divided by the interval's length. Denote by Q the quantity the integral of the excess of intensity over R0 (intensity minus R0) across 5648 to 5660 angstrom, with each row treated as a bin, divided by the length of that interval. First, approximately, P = 0.5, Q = -0.7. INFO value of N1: -0.2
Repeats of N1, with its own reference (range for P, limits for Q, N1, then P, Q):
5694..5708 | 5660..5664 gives -0.5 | -0.6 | 0.0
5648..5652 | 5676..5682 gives 0.2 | -0.4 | 0.6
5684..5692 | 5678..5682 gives 0.4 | 0.0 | 0.4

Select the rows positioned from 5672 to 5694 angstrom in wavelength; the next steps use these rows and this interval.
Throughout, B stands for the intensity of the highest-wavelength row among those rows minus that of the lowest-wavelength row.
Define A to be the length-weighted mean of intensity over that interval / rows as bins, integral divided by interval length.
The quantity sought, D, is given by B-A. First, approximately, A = 19.69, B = -1.1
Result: -20.8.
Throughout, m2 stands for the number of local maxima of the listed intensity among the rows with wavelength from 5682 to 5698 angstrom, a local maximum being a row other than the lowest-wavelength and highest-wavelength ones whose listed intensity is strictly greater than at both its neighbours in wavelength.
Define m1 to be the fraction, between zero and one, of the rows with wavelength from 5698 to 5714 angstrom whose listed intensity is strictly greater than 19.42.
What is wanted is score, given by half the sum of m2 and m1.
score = 0.56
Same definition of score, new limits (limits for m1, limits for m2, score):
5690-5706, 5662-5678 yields 0.50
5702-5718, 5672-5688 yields 1.19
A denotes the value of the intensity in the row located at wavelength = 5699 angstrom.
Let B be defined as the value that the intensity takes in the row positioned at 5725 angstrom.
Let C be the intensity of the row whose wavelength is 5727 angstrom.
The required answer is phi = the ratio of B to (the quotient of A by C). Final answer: 22.8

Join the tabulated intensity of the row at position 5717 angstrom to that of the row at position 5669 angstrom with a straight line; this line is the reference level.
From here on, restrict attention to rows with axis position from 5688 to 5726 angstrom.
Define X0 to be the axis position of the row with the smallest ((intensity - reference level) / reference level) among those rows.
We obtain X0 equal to 5695 angstrom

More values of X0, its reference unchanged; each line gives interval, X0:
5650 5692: 5655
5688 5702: 5695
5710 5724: 5719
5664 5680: 5669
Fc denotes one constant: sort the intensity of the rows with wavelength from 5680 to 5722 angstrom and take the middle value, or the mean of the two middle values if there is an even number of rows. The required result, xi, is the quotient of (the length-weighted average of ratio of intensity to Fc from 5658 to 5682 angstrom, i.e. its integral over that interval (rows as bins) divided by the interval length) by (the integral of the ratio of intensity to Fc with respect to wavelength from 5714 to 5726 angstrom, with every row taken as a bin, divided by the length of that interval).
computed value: 0.97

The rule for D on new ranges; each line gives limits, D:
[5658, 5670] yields -19.5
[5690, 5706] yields -19.3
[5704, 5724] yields -18.2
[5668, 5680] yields -18.6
